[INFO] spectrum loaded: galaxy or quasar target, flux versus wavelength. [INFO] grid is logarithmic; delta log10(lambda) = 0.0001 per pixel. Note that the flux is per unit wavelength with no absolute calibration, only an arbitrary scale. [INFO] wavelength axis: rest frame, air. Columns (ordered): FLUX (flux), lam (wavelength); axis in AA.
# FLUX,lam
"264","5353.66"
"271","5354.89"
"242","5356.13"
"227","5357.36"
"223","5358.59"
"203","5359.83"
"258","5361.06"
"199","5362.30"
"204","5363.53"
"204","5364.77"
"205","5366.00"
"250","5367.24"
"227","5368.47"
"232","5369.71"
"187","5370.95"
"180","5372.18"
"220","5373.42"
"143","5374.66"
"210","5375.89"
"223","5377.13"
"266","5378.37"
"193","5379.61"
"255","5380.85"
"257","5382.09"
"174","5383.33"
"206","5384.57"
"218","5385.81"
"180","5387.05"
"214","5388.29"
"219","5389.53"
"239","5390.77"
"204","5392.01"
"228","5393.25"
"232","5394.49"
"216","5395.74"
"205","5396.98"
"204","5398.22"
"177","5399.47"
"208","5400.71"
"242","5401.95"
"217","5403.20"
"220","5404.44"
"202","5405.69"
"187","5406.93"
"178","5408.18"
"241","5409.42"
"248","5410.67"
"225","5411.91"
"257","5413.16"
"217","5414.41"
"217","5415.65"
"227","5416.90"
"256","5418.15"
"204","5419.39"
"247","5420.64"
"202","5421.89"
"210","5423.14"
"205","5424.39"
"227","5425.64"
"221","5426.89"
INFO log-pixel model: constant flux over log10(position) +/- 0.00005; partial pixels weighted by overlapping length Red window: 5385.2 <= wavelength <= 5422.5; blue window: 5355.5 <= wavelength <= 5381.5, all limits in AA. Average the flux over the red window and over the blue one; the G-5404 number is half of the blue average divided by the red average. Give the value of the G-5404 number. 0.498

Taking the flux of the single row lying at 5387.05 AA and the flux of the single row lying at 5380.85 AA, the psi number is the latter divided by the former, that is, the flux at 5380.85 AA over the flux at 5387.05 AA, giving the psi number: 1.42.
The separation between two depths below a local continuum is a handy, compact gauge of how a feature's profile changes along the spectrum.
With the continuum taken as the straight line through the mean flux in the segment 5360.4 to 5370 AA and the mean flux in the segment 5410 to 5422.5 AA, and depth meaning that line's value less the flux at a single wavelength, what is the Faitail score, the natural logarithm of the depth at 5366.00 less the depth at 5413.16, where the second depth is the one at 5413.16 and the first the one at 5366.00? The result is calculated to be 3.8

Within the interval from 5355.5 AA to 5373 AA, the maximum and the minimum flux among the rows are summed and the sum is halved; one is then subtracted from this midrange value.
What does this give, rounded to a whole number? 218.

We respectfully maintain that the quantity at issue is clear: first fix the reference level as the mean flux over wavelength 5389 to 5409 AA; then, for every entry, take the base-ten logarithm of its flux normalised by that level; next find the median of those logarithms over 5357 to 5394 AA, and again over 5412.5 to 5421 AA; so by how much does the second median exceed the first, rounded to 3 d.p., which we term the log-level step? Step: 0.022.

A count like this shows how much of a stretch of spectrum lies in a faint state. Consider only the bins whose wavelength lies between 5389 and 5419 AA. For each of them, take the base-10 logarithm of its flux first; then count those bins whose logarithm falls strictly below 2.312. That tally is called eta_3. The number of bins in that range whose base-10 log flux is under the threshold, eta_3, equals 7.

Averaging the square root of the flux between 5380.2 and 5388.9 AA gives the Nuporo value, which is 14.6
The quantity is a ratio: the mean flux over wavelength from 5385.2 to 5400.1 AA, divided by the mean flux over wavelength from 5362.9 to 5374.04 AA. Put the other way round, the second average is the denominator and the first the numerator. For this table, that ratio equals 1.00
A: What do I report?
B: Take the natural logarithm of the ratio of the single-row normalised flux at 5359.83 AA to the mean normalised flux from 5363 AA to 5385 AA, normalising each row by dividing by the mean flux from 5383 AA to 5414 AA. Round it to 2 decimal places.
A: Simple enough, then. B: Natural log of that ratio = -0.05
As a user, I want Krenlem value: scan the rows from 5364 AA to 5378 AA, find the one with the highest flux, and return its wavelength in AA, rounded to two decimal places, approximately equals 5367.24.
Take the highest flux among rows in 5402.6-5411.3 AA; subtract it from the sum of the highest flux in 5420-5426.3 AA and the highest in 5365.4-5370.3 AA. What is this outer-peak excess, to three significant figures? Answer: 249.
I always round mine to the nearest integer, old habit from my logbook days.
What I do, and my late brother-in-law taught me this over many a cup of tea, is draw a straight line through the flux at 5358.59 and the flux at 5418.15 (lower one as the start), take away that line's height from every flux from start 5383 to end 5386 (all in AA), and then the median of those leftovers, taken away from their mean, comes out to -7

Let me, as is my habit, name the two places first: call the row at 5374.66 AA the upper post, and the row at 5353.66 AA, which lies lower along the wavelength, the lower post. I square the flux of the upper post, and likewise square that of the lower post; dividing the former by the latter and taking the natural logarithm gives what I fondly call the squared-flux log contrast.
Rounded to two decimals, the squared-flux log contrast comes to -1.23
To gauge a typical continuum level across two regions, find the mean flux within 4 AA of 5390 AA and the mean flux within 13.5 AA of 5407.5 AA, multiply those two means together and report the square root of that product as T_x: 217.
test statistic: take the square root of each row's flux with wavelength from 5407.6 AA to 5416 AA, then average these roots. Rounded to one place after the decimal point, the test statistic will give 15.0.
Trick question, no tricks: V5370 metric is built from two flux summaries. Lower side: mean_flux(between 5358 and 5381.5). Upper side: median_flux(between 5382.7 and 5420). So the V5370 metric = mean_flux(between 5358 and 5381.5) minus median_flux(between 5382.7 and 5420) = -2.2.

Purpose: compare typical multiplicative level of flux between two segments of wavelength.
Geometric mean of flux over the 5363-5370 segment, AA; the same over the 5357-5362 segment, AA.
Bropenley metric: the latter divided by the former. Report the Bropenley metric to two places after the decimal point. 1.03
